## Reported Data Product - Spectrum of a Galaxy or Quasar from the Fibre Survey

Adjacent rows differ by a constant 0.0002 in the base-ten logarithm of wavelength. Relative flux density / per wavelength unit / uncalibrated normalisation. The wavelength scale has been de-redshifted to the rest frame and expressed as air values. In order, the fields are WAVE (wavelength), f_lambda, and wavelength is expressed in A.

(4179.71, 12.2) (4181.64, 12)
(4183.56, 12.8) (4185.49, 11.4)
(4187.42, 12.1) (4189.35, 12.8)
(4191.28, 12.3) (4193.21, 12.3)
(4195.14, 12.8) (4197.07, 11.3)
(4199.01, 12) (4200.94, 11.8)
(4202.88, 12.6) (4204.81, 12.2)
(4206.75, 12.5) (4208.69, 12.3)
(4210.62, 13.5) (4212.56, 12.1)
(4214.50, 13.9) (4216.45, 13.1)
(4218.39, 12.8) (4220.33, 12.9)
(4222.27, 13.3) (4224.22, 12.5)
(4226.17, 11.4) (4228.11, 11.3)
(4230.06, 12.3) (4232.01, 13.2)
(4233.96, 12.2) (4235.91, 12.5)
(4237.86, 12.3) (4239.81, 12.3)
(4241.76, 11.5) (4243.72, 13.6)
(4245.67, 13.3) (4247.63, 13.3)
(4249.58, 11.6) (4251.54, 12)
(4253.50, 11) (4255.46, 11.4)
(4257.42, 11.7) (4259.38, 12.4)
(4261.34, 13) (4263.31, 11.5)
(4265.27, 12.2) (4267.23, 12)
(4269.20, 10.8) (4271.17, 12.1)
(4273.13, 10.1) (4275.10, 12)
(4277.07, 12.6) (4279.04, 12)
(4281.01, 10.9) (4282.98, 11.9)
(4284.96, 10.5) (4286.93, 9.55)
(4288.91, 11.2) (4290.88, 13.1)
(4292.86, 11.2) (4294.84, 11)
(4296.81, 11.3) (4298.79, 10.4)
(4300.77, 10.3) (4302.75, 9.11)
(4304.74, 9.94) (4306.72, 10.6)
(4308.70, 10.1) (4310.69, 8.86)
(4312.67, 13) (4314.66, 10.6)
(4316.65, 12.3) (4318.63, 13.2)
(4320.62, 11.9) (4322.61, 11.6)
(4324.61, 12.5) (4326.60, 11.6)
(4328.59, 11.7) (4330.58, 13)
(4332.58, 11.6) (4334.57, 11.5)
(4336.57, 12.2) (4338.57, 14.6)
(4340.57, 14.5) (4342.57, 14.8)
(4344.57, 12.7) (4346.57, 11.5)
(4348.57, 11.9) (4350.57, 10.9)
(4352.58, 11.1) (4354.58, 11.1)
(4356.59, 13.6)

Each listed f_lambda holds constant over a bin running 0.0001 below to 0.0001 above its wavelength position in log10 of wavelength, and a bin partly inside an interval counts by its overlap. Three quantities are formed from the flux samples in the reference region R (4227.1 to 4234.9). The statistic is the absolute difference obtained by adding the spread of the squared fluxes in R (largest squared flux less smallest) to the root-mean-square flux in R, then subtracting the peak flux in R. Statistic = 46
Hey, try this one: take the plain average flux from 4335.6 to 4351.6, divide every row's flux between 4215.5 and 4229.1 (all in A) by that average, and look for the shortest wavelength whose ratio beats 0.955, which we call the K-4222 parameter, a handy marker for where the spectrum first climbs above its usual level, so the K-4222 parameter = 4216.45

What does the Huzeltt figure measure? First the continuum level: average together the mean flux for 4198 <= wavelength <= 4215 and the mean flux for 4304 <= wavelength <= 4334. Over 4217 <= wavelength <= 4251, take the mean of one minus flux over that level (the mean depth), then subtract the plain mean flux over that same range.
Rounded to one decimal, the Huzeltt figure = -12.5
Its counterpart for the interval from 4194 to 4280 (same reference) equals -12.3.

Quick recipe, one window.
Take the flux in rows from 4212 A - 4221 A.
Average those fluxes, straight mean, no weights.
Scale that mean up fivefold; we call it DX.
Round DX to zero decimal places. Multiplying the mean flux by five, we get 65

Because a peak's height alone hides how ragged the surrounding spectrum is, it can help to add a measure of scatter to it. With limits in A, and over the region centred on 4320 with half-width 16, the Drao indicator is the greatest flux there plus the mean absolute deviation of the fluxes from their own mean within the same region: 14.1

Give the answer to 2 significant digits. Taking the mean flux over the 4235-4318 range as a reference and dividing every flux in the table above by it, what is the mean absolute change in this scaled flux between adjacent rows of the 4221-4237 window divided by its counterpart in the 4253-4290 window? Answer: 0.74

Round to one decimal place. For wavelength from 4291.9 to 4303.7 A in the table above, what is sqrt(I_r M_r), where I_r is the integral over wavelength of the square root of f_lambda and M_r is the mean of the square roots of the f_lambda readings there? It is 11.2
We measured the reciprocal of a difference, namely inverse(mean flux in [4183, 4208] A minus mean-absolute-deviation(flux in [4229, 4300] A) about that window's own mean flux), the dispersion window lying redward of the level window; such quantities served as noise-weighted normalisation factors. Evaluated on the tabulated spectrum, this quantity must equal 0.087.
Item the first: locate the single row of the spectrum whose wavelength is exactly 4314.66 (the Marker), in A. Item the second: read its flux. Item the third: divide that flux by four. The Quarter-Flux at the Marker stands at 2.65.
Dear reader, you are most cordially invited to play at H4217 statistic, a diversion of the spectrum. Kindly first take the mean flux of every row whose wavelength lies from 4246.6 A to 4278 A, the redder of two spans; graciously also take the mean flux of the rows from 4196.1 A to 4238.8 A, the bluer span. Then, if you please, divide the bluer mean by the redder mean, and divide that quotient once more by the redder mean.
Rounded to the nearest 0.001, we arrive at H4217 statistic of 0.089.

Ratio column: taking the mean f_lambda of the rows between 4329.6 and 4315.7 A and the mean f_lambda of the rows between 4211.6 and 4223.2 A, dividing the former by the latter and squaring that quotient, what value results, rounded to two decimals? 0.87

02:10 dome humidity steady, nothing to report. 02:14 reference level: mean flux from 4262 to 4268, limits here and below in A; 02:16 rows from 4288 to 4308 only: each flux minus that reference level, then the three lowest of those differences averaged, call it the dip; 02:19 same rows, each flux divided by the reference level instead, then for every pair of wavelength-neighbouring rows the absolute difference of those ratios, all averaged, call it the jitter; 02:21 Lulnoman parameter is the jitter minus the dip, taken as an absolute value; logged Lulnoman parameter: 2.2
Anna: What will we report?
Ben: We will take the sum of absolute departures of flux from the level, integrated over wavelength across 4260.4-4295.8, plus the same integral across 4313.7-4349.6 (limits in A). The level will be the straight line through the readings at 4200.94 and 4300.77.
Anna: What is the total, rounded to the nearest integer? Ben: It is 131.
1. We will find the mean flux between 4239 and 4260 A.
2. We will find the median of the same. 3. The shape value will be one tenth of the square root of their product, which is 1.21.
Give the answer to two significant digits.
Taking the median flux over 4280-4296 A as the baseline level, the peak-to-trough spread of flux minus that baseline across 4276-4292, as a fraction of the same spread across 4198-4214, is 2.1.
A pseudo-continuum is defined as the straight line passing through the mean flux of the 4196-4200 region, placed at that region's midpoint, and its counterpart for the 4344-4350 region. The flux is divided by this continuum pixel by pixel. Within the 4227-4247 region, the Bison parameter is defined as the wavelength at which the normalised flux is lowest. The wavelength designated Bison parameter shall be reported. 4228.11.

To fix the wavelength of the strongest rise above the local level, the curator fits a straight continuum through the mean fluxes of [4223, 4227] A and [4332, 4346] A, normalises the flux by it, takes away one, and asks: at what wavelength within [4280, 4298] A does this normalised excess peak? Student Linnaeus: 4290.88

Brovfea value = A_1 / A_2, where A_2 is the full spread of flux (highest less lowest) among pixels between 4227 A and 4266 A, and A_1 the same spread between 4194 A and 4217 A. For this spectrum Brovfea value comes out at 1.00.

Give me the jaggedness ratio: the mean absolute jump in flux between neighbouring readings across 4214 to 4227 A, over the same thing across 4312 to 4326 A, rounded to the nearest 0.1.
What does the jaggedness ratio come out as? 0.5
